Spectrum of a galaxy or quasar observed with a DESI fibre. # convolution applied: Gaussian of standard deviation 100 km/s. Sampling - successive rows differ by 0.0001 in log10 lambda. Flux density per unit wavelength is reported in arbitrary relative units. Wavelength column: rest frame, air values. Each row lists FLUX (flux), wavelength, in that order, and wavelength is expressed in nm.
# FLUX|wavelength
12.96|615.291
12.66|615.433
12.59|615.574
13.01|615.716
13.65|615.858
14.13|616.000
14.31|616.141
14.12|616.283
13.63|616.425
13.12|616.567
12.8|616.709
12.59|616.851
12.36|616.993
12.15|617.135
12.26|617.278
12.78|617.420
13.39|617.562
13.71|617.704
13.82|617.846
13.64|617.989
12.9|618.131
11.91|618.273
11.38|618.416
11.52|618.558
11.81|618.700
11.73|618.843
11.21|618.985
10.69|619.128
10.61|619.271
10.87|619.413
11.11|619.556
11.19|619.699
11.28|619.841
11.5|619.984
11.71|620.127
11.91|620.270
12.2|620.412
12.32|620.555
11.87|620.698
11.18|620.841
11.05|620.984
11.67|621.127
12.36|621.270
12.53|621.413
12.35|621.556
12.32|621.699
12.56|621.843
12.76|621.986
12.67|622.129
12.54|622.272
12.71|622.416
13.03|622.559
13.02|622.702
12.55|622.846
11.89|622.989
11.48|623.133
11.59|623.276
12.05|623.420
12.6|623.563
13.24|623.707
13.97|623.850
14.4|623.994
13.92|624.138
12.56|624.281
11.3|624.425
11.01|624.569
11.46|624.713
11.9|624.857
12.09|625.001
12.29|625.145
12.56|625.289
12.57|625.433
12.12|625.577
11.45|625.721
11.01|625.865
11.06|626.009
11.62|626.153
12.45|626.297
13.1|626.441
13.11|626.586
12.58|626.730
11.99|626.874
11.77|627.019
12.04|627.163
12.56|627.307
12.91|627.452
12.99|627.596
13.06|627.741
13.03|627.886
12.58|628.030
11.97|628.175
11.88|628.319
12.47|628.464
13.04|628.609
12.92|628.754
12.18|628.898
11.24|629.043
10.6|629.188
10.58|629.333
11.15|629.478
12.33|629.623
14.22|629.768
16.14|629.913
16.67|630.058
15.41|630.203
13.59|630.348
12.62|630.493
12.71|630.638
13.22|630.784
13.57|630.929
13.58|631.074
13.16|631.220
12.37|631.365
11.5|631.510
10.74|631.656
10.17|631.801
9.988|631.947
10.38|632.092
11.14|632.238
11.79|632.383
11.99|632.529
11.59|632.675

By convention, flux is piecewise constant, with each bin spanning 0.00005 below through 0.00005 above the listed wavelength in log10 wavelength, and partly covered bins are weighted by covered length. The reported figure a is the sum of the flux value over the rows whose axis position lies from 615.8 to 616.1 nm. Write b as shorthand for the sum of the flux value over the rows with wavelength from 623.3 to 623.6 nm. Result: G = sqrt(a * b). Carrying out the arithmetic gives 26.2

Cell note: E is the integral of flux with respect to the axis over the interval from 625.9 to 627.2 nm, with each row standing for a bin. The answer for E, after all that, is 15.8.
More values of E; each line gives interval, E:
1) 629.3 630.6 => 17.8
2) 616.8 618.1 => 16.9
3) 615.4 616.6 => 16.2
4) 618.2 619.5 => 14.7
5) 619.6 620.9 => 15.2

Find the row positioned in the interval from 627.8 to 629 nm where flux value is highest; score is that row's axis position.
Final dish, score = 628.609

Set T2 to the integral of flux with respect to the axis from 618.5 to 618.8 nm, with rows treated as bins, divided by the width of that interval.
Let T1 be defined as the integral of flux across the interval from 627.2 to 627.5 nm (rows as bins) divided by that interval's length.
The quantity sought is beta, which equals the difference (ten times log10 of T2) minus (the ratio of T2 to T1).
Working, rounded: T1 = 12.6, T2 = 11.67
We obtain 9.748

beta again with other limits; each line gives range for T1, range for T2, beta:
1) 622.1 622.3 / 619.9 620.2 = 9.716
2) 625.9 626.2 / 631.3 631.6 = 9.687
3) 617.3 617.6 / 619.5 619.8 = 9.620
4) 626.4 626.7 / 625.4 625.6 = 9.970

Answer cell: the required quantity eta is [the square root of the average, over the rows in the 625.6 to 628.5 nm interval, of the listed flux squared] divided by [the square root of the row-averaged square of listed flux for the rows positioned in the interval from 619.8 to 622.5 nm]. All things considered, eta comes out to 1.02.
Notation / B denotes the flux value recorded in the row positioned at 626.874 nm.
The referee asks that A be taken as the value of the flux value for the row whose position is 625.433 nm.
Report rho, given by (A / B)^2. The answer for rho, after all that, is 1.1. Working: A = 12.57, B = 11.99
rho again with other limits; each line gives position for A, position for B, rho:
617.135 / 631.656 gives 1.3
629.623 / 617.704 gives 0.8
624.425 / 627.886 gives 0.8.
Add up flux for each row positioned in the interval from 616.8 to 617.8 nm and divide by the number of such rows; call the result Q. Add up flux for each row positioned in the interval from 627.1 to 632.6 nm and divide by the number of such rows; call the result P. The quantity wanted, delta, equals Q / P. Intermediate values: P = 12.5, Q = 12.7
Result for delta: 1.02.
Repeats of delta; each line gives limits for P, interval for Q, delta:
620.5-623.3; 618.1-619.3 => 0.94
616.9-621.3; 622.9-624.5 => 1.06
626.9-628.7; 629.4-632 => 1.03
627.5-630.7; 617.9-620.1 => 0.90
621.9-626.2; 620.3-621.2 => 0.95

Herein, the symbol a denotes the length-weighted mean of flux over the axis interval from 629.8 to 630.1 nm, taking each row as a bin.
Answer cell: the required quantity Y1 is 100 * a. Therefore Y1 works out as 1609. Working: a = 16.1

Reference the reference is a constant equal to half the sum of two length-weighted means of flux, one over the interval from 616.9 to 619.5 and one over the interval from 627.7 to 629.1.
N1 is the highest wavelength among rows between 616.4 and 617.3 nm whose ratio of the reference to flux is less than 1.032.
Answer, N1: 617.278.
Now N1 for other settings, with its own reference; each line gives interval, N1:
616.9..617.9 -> 617.846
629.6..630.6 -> 630.493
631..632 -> 631.365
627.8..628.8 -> 628.754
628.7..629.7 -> 629.623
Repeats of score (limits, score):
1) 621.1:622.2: 621.986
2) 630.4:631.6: 631.074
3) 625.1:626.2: 625.433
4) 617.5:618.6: 617.846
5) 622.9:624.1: 623.994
